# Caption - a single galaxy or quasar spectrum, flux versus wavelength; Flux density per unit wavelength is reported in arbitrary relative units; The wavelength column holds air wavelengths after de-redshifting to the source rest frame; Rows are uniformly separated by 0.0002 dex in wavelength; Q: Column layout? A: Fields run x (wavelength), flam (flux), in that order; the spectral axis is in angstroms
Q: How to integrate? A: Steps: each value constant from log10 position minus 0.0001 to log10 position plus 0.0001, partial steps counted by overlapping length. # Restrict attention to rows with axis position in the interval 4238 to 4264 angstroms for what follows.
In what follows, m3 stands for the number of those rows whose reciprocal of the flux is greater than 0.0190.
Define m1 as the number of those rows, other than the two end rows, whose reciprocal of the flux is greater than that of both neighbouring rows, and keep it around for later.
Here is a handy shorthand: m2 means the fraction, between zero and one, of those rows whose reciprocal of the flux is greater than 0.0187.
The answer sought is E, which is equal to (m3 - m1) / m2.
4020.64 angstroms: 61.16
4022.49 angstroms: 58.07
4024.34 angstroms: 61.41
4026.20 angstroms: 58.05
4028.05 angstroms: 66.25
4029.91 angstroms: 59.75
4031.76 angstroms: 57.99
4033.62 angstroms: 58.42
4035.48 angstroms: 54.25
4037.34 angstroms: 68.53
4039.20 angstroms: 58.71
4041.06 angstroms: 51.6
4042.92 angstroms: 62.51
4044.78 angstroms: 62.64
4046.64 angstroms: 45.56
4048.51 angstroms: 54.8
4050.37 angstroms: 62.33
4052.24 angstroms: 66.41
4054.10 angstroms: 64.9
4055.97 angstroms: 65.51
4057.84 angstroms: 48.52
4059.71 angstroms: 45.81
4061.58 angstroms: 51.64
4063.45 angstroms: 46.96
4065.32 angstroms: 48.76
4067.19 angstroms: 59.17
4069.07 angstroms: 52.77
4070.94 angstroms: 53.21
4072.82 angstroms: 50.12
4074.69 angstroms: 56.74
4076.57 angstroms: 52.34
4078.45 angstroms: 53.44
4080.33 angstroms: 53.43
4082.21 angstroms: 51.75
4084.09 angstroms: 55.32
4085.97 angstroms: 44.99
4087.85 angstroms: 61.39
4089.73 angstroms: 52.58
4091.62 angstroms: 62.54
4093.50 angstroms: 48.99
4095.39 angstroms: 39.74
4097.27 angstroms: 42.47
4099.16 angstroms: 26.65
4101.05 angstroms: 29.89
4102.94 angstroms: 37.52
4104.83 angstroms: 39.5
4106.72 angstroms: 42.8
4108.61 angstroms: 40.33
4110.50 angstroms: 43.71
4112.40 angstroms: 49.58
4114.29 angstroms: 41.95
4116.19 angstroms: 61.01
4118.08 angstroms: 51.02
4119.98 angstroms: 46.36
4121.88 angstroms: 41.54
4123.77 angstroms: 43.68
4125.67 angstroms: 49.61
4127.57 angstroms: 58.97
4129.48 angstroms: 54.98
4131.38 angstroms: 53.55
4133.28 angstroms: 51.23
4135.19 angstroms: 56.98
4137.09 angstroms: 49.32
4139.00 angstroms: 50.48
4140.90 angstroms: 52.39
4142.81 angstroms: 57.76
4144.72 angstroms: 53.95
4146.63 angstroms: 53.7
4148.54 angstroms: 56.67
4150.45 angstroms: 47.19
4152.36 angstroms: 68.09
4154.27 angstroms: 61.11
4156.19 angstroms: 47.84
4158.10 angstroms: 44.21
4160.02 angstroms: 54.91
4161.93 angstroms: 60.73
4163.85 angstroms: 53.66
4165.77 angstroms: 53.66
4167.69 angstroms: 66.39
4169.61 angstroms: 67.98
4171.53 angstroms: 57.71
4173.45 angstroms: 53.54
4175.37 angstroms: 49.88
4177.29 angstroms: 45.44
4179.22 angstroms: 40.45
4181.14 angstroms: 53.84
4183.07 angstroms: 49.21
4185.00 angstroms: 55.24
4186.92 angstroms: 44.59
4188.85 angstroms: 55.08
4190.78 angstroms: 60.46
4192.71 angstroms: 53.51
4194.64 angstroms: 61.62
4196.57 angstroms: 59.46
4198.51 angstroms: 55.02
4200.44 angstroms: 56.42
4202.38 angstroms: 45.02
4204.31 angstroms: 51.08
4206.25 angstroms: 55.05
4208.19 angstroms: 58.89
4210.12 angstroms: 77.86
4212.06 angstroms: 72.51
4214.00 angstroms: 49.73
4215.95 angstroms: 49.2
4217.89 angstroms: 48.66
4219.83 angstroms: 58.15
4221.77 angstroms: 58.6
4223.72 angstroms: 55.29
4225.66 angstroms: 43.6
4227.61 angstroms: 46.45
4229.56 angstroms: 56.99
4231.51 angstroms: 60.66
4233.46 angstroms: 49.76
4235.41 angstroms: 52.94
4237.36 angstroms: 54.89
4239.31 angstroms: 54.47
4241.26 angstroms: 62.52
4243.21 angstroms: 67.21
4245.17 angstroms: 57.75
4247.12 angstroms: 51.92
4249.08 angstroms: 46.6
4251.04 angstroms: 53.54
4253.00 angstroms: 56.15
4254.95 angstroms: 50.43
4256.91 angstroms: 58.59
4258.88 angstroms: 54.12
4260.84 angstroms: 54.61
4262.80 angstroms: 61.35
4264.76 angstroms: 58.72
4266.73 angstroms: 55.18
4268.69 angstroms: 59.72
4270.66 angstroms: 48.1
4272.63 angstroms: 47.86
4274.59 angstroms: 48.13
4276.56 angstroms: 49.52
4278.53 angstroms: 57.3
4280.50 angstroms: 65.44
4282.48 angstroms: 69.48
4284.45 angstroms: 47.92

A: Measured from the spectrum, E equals 0.0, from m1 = 3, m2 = 0.2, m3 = 3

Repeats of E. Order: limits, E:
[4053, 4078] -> 4.3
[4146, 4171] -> 4.3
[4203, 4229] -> 8.7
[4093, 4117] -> 8.7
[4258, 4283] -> 6.5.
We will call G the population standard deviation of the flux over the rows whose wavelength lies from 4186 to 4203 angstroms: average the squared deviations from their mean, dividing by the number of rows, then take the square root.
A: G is 5.8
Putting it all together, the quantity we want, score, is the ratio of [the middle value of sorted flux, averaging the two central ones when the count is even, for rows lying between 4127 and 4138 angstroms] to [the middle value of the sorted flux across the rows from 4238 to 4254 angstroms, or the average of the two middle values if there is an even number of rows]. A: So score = 0.98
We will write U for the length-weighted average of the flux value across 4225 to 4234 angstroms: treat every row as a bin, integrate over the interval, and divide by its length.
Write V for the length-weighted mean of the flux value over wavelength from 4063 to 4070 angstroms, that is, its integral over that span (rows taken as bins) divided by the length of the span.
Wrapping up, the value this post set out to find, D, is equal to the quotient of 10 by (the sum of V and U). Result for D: 0.096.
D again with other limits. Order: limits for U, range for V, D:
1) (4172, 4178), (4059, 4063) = 0.101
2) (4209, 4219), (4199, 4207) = 0.090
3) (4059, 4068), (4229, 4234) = 0.094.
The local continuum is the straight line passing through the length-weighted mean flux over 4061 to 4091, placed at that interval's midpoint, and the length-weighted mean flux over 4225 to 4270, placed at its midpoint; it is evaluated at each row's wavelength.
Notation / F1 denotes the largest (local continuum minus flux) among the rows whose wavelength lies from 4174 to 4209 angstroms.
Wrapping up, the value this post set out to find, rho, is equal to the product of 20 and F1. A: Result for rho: 276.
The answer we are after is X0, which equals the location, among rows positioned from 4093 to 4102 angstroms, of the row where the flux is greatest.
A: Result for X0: 4093.50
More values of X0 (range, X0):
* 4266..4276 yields 4268.69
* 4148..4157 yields 4152.36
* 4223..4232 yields 4231.51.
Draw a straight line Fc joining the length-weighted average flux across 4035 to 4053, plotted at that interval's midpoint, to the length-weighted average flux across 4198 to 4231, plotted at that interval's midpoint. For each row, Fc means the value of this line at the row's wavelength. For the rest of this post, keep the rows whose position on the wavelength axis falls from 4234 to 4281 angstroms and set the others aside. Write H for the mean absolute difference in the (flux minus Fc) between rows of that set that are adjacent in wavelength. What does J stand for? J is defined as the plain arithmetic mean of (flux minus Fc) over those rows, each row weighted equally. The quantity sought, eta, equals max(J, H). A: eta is 4.8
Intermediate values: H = 4.8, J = 0.9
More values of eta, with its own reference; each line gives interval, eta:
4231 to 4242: 4.9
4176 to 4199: 7.0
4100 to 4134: 5.6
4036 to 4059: 7.7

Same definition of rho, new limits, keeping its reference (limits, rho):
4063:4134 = 531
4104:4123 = 276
